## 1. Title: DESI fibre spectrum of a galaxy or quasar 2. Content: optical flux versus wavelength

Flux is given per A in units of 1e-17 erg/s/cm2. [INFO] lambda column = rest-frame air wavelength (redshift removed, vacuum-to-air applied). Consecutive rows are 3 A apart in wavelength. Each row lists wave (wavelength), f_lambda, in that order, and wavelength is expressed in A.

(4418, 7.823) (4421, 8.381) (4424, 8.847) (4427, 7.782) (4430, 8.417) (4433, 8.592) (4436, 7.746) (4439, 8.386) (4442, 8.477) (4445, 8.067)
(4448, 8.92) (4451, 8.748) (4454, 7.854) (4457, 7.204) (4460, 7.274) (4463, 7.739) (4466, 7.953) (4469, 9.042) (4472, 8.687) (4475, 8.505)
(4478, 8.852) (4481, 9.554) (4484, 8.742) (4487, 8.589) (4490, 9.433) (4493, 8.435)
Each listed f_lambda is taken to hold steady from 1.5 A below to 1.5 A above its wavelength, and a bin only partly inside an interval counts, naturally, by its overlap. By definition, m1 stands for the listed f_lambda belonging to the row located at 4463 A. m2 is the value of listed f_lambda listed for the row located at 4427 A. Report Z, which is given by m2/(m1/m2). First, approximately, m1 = 7.739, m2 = 7.782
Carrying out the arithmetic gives 7.8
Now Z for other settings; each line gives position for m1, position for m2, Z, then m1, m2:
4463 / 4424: 10.1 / 7.739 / 8.847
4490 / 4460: 5.6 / 9.433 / 7.274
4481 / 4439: 7.4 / 9.554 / 8.386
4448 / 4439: 7.9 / 8.92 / 8.386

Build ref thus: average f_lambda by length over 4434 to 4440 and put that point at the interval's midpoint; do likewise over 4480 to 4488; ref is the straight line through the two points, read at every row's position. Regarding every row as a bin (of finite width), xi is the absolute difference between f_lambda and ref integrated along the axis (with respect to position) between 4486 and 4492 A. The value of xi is 2.5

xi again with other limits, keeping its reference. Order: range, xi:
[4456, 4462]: 7.2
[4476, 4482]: 1.8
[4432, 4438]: 2.5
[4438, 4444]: 1.7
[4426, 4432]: 2.0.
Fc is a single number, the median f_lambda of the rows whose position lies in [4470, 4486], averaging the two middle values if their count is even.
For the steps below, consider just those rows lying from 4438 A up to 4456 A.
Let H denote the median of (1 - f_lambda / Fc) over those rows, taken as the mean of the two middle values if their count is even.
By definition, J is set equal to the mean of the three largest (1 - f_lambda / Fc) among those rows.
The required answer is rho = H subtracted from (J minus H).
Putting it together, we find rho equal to 0.00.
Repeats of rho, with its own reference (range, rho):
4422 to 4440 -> 0.01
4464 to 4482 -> 0.05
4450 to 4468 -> -0.06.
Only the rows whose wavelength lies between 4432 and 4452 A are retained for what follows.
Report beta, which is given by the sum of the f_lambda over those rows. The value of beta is 58.9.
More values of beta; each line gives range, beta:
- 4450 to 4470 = 55.8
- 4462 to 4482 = 60.3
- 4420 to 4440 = 58.2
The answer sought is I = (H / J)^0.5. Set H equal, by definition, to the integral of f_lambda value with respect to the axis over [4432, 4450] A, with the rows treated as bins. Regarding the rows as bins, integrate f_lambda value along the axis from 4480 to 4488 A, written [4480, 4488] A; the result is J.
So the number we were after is 1.5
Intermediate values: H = 151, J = 72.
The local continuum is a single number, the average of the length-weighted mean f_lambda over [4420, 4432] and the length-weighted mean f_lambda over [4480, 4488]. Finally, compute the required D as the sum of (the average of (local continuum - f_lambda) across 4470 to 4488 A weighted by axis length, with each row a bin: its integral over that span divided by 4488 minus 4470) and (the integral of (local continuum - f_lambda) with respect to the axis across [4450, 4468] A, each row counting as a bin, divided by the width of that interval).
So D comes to 0.68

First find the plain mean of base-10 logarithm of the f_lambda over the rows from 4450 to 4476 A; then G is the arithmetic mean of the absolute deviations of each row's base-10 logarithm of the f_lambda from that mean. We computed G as 0.030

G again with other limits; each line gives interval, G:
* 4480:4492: 0.020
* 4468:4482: 0.014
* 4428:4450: 0.014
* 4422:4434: 0.017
